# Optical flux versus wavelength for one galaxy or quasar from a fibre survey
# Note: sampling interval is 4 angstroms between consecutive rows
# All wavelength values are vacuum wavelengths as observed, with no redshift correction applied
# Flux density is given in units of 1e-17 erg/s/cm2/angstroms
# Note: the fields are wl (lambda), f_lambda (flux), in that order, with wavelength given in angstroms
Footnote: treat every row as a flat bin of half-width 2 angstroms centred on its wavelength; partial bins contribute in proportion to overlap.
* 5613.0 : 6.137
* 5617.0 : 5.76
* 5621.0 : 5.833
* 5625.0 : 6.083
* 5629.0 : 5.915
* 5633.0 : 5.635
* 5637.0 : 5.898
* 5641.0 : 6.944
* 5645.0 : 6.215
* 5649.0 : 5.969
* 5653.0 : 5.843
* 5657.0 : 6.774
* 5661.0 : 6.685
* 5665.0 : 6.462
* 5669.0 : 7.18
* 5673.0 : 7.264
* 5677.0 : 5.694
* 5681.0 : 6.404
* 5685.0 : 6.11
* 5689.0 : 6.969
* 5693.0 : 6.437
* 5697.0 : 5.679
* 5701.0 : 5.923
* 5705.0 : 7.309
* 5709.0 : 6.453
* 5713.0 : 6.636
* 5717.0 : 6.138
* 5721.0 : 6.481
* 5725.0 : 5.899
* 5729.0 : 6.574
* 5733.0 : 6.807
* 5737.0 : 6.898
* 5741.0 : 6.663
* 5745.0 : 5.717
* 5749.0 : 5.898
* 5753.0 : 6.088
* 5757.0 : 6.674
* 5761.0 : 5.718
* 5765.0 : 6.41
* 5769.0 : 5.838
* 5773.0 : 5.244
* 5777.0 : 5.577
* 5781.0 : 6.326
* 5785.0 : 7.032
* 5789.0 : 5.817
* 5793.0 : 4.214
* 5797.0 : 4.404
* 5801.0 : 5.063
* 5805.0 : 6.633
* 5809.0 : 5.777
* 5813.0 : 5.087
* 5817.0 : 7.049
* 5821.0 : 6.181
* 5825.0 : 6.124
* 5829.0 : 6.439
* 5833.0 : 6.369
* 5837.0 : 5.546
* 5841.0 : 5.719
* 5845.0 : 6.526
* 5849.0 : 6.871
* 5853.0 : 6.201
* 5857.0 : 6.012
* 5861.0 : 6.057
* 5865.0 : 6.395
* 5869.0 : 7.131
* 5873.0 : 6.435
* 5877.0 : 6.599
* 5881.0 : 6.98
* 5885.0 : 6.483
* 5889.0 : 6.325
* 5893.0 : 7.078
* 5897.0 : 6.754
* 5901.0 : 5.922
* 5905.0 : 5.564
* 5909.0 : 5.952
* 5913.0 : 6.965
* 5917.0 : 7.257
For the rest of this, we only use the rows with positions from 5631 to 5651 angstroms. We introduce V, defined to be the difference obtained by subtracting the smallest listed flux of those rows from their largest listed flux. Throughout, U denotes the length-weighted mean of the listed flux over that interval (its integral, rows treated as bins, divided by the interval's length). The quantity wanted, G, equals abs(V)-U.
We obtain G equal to -4.8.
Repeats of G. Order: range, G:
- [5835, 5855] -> -4.8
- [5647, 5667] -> -5.4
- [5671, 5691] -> -4.9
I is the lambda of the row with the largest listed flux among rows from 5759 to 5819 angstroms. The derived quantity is 5817.0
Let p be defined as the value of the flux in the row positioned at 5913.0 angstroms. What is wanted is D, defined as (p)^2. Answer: 49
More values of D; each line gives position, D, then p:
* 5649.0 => 36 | 5.969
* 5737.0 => 48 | 6.898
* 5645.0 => 39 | 6.215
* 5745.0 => 33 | 5.717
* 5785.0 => 49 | 7.032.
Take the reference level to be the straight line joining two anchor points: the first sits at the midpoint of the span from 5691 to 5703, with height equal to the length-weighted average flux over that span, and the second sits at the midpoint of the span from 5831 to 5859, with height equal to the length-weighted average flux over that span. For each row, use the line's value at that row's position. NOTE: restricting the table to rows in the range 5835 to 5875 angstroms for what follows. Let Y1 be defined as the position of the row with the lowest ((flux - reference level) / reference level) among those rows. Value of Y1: 5837.0 angstroms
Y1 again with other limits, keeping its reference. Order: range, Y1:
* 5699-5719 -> 5701.0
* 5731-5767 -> 5761.0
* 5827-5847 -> 5837.0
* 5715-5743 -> 5725.0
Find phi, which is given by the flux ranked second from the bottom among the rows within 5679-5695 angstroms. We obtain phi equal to 6.404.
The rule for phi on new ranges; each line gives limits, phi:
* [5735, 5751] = 5.898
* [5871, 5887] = 6.483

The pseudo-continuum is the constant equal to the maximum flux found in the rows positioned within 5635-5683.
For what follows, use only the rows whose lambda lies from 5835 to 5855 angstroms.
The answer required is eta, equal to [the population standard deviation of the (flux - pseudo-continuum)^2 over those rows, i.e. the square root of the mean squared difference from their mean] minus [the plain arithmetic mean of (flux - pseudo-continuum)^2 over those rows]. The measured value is -0.36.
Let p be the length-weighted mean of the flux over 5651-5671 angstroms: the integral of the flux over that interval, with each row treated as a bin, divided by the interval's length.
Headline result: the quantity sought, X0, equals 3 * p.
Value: 19.8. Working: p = 6.59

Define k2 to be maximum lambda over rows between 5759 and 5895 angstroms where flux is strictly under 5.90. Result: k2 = 5841.0 angstroms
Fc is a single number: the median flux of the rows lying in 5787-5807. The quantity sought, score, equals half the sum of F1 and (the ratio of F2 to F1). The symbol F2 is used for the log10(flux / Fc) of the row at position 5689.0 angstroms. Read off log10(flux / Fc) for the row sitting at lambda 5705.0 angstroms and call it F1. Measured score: 0.51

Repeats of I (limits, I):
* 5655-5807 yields 5705.0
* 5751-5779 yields 5757.0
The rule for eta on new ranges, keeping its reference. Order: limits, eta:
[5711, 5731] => -0.36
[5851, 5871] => -0.42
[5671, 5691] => -0.02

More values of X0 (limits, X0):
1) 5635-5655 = 18.5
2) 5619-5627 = 17.9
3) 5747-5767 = 18.5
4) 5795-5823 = 17.2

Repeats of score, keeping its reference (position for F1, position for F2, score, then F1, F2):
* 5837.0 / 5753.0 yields 1.03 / 0.040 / 0.080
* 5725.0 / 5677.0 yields 0.42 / 0.066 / 0.051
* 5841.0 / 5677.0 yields 0.51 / 0.053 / 0.051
